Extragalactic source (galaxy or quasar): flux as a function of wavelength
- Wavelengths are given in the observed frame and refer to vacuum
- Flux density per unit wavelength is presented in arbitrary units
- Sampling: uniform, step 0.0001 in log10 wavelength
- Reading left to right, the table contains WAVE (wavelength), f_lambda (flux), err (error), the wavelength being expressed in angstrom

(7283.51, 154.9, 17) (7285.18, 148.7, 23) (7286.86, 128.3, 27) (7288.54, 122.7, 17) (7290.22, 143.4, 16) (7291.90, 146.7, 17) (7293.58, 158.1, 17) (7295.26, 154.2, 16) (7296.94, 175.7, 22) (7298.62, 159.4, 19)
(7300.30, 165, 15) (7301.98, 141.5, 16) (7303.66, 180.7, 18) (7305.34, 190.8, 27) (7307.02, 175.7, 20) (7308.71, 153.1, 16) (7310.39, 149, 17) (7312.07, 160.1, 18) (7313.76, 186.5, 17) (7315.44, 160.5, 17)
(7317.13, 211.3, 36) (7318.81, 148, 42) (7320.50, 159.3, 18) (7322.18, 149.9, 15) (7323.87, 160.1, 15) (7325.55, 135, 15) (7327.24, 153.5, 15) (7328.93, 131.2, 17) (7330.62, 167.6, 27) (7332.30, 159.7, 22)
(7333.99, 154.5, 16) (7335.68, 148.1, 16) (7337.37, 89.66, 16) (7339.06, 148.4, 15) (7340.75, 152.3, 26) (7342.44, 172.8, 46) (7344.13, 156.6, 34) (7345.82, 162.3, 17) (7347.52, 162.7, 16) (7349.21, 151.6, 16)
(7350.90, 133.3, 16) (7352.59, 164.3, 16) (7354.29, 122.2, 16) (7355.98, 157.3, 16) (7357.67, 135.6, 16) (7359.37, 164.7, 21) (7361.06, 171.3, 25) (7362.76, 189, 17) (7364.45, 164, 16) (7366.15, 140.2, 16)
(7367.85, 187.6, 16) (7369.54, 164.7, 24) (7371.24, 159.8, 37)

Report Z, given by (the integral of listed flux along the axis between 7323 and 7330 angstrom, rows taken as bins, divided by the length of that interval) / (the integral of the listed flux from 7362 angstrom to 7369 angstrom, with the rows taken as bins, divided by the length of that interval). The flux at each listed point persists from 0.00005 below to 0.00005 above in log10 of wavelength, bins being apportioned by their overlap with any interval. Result 0.86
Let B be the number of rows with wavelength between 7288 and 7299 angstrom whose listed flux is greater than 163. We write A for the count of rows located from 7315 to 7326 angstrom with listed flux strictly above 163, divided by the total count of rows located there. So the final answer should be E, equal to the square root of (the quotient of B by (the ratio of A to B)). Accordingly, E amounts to 2.6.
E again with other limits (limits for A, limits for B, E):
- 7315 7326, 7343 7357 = 2.6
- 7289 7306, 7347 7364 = 6.3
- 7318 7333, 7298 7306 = 9.0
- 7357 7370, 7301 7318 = 5.8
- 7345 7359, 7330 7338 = 2.8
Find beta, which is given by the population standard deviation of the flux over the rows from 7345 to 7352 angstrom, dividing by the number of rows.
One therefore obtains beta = 12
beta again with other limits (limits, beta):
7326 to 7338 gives 24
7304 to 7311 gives 17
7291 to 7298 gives 11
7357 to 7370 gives 18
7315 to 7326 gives 22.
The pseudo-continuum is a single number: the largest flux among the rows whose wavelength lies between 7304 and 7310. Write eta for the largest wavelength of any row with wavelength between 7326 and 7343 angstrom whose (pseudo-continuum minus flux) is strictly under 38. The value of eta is 7342.44 angstrom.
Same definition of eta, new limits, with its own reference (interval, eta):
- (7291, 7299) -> 7298.62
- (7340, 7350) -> 7347.52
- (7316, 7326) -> 7323.87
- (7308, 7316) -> 7315.44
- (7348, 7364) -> 7362.76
